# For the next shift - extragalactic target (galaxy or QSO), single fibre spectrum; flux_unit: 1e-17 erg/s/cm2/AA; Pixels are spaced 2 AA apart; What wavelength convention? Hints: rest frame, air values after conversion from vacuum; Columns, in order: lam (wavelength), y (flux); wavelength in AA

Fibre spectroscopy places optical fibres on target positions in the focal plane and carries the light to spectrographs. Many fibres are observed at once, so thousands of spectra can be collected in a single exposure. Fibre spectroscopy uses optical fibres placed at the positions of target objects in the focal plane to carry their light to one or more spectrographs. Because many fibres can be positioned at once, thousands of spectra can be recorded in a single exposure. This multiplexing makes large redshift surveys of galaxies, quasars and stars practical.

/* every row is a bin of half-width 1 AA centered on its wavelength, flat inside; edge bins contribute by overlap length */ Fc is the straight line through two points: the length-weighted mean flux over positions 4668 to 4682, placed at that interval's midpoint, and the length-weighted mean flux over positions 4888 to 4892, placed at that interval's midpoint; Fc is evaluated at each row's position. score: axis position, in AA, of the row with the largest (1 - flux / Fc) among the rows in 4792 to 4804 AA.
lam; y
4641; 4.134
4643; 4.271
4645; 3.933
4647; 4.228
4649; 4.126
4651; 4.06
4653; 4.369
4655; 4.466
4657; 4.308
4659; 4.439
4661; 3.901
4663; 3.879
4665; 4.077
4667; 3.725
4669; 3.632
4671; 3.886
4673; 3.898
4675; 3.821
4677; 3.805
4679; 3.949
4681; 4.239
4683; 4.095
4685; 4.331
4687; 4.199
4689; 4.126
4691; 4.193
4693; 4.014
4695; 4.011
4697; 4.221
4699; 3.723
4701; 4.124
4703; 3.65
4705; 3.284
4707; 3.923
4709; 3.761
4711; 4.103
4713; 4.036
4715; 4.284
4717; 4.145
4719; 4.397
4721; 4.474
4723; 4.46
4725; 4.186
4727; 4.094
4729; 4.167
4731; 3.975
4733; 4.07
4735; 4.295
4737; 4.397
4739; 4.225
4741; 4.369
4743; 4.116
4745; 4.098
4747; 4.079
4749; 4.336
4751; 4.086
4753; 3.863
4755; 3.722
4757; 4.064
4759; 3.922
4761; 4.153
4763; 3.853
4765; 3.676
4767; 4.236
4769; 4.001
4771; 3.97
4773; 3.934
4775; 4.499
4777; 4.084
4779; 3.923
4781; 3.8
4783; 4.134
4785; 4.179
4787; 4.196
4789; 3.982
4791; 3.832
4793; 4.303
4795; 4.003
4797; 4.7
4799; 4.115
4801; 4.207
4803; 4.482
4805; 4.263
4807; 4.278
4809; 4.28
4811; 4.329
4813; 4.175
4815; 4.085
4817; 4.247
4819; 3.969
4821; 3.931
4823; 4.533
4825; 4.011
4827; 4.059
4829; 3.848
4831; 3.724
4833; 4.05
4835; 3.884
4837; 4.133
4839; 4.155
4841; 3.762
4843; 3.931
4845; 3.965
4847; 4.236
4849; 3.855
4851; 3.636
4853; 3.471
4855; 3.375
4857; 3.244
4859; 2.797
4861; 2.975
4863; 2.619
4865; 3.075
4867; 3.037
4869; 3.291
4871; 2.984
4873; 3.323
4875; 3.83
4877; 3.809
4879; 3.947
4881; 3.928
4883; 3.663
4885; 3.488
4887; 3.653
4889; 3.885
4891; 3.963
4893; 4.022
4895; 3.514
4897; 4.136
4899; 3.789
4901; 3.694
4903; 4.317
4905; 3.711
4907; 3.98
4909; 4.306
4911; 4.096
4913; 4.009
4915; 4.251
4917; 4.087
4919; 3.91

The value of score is 4795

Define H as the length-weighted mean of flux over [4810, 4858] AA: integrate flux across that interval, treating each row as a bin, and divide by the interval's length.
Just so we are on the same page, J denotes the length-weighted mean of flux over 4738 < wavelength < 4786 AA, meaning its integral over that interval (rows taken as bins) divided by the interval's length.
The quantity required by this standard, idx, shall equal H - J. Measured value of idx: -0.1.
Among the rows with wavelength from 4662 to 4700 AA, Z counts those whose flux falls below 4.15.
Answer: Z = 14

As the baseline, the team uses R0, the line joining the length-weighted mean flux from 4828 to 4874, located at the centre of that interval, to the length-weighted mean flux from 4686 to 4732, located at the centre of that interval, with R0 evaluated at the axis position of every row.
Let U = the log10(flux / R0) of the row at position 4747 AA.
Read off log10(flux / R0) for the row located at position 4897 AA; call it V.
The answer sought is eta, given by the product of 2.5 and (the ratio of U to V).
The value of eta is 0.5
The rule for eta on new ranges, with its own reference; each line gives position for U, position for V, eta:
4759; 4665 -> -0.7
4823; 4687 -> 46.1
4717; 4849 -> 0.8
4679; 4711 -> -13.4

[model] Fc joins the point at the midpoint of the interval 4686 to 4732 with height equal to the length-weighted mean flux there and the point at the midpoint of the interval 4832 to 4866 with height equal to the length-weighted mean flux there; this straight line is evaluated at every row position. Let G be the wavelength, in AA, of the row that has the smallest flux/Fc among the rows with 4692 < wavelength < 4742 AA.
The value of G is 4705 AA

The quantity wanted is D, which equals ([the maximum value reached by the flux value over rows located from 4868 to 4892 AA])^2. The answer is 15.7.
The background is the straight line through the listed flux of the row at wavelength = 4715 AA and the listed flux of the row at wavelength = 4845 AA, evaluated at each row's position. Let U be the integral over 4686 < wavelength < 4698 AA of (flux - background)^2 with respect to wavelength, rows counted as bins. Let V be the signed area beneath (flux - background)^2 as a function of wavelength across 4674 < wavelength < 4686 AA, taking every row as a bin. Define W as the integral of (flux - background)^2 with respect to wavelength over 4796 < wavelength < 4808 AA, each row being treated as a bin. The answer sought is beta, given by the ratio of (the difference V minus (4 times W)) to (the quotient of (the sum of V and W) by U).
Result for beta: -0.7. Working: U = 0.6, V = 1.8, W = 1.3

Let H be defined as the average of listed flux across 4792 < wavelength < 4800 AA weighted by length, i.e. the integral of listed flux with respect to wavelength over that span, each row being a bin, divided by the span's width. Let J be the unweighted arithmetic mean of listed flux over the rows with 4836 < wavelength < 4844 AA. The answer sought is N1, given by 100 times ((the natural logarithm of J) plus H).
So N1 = 567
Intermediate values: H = 4.3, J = 4.00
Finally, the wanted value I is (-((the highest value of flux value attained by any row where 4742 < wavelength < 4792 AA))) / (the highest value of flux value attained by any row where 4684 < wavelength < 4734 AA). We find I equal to -1.01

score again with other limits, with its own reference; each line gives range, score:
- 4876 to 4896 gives 4885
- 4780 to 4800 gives 4781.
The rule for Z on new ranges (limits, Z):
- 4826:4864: 17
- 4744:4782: 15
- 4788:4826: 8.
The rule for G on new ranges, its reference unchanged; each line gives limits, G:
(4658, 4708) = 4705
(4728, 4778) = 4765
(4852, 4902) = 4863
